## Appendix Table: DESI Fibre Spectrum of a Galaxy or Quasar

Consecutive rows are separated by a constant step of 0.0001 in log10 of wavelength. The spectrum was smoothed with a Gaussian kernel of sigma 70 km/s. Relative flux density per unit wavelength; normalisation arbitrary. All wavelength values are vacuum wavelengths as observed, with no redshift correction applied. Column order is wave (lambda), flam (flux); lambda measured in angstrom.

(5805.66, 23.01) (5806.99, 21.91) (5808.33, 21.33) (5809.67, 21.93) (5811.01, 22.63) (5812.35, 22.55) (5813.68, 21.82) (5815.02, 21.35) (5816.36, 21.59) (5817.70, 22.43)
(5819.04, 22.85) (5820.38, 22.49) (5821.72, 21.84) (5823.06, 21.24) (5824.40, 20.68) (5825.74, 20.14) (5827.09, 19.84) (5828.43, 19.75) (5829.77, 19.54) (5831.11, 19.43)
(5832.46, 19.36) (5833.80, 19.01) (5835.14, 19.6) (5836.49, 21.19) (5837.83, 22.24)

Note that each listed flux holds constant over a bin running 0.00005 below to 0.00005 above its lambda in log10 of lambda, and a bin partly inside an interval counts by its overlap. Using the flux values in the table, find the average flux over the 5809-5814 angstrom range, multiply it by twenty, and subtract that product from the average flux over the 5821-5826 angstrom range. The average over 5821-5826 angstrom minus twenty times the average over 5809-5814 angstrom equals -424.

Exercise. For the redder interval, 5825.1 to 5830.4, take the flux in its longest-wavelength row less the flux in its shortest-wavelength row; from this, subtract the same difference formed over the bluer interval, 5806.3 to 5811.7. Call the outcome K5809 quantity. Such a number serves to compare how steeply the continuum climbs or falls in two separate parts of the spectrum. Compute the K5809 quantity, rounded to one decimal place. -1.3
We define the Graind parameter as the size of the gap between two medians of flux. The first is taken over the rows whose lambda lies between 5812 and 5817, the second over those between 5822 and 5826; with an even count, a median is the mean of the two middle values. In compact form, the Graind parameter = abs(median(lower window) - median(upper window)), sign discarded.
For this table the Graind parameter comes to 1.0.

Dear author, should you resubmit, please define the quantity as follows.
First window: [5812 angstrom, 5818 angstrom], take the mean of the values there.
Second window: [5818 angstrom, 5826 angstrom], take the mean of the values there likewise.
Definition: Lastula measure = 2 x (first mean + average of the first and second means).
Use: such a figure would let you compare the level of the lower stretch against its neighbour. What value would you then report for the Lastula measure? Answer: 87.4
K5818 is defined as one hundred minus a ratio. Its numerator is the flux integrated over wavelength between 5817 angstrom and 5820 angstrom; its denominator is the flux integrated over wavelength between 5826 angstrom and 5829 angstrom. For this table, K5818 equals 98.9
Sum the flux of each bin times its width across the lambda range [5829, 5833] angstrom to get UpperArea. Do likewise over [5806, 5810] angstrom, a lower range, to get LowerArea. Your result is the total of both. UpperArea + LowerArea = 165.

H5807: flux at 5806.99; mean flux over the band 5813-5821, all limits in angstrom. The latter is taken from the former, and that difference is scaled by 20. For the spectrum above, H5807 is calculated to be -4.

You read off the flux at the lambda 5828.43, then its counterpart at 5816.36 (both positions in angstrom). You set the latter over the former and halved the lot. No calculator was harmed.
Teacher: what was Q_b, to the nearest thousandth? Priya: 0.547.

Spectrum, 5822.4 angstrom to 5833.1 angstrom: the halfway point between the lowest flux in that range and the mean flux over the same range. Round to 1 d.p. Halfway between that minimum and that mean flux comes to 19.7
